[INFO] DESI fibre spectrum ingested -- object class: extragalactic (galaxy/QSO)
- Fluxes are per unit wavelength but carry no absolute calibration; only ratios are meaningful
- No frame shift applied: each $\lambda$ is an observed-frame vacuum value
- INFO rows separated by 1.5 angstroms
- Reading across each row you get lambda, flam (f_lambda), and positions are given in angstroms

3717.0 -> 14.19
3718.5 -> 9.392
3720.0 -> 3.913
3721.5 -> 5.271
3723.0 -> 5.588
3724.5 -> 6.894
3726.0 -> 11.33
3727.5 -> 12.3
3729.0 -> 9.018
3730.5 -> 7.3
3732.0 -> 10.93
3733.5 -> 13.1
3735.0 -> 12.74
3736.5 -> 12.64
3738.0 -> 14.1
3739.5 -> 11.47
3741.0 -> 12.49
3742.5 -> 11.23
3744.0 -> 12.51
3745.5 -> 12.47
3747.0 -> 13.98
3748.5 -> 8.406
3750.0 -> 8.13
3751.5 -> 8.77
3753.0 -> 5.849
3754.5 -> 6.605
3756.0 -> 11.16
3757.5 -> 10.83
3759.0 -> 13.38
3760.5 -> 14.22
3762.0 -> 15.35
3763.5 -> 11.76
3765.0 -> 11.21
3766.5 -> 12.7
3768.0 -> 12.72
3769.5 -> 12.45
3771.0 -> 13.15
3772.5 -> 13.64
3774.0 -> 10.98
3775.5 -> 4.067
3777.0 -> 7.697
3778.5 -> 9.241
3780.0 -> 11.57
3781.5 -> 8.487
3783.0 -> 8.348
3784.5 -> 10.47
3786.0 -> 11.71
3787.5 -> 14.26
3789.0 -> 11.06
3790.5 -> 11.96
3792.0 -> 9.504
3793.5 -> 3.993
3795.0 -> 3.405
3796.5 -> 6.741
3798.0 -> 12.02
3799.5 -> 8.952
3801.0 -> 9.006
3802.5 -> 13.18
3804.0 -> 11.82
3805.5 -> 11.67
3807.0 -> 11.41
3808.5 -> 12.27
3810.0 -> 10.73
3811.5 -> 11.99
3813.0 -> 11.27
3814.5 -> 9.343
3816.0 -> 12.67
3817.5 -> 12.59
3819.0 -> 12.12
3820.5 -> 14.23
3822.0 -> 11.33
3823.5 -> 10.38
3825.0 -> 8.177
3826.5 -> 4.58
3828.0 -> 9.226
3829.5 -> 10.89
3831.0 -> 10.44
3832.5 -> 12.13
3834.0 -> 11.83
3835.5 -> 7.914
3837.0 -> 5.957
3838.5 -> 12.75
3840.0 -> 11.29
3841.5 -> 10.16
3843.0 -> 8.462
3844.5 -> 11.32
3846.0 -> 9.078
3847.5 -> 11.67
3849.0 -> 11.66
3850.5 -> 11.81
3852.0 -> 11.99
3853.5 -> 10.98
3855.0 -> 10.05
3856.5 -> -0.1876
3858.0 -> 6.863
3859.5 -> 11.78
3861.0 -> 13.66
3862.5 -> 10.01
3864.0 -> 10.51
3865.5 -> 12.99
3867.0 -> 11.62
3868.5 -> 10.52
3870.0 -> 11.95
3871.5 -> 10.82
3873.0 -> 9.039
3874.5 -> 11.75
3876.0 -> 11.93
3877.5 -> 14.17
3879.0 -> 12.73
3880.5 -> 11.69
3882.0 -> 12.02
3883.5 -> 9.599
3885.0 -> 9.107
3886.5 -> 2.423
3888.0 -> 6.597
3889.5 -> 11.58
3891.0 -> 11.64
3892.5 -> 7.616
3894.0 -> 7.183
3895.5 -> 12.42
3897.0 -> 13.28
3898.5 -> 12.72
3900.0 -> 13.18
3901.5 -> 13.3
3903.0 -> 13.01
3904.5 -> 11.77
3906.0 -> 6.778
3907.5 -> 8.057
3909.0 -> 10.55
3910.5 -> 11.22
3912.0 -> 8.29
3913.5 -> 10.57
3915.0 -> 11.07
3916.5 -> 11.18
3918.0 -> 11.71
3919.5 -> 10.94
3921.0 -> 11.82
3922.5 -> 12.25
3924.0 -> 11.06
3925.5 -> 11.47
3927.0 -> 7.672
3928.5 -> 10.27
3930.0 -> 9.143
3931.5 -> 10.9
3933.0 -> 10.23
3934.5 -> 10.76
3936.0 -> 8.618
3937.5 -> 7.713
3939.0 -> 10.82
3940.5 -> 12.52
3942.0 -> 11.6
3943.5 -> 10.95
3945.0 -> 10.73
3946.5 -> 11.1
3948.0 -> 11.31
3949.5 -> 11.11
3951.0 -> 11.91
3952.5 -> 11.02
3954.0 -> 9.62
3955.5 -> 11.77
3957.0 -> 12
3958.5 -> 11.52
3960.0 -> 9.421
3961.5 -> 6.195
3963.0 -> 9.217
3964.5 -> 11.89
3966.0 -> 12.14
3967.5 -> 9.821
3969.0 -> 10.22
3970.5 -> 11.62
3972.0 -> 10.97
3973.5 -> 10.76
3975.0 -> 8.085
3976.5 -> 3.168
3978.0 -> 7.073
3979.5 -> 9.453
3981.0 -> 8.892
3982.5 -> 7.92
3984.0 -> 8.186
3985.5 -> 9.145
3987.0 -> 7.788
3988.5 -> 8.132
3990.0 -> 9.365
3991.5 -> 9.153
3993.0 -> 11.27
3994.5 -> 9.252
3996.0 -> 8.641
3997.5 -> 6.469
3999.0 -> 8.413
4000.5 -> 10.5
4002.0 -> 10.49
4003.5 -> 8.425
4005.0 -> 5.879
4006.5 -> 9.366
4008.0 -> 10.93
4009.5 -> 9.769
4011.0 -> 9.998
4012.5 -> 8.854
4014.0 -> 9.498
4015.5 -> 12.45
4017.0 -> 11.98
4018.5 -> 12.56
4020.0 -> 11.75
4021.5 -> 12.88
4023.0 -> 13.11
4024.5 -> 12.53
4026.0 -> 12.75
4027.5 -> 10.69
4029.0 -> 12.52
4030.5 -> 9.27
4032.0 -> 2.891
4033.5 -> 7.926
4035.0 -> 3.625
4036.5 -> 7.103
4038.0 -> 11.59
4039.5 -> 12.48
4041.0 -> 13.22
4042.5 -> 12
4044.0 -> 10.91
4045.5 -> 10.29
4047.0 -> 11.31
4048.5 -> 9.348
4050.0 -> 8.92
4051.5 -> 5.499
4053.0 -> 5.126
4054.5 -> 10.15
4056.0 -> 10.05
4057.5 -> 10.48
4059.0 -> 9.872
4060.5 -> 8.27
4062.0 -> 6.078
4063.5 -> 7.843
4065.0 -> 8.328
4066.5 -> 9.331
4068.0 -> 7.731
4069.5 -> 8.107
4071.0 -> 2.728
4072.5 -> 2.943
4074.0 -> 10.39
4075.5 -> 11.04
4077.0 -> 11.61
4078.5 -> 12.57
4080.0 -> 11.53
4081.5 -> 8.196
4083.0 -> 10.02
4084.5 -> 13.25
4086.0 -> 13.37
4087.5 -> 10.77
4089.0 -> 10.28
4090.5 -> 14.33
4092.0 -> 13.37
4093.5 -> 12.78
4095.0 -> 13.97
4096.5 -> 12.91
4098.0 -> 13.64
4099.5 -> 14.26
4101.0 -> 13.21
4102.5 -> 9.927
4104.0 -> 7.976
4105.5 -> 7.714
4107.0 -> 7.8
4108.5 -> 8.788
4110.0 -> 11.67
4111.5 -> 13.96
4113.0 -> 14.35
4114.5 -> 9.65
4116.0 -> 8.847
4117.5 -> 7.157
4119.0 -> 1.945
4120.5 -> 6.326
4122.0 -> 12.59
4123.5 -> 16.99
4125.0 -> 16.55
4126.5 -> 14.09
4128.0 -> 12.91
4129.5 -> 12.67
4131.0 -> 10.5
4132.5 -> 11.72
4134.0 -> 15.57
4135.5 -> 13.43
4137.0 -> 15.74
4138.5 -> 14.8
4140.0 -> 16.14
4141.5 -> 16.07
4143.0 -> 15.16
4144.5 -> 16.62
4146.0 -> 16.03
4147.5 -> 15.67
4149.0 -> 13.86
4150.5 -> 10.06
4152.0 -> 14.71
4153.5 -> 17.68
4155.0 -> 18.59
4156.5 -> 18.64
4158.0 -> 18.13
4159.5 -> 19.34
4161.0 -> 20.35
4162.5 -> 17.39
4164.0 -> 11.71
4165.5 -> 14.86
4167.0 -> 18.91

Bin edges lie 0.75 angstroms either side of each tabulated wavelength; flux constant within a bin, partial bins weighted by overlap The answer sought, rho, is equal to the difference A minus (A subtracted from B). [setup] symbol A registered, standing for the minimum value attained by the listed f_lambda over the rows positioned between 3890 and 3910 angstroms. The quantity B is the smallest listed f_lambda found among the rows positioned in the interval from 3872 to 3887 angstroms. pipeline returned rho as 11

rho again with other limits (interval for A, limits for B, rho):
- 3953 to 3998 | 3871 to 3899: 4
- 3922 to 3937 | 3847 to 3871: 16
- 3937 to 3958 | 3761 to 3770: 4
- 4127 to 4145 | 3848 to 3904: 21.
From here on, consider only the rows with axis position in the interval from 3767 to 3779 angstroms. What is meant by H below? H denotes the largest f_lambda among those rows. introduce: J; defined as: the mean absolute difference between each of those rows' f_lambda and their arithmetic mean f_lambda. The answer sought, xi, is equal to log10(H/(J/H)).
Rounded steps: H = 13.64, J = 2.62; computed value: 1.85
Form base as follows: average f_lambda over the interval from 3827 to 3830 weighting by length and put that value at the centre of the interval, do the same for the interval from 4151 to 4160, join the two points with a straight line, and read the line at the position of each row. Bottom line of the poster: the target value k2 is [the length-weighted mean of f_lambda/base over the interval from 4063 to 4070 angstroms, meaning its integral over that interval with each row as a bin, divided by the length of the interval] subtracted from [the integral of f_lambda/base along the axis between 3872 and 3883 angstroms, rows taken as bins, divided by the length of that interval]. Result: 0.56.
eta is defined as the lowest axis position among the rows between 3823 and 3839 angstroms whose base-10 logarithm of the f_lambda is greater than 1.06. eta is 3832.5 angstroms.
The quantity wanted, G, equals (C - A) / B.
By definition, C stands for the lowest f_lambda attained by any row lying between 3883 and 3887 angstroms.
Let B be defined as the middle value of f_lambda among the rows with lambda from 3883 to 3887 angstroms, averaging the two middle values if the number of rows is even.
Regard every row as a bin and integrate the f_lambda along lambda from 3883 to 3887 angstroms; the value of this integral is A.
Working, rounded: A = 29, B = 9.1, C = 2.423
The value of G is -2.9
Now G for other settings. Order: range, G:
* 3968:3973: -4.0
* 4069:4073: -5.2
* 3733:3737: -3.0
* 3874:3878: -3.2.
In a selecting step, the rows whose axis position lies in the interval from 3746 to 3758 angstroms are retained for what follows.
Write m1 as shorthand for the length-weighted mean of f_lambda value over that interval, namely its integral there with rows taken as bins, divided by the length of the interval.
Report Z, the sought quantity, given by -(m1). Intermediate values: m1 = 9.3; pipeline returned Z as -9.3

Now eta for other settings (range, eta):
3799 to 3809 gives 3802.5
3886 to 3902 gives 3889.5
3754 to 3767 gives 3759.0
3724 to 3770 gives 3727.5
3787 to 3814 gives 3787.5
